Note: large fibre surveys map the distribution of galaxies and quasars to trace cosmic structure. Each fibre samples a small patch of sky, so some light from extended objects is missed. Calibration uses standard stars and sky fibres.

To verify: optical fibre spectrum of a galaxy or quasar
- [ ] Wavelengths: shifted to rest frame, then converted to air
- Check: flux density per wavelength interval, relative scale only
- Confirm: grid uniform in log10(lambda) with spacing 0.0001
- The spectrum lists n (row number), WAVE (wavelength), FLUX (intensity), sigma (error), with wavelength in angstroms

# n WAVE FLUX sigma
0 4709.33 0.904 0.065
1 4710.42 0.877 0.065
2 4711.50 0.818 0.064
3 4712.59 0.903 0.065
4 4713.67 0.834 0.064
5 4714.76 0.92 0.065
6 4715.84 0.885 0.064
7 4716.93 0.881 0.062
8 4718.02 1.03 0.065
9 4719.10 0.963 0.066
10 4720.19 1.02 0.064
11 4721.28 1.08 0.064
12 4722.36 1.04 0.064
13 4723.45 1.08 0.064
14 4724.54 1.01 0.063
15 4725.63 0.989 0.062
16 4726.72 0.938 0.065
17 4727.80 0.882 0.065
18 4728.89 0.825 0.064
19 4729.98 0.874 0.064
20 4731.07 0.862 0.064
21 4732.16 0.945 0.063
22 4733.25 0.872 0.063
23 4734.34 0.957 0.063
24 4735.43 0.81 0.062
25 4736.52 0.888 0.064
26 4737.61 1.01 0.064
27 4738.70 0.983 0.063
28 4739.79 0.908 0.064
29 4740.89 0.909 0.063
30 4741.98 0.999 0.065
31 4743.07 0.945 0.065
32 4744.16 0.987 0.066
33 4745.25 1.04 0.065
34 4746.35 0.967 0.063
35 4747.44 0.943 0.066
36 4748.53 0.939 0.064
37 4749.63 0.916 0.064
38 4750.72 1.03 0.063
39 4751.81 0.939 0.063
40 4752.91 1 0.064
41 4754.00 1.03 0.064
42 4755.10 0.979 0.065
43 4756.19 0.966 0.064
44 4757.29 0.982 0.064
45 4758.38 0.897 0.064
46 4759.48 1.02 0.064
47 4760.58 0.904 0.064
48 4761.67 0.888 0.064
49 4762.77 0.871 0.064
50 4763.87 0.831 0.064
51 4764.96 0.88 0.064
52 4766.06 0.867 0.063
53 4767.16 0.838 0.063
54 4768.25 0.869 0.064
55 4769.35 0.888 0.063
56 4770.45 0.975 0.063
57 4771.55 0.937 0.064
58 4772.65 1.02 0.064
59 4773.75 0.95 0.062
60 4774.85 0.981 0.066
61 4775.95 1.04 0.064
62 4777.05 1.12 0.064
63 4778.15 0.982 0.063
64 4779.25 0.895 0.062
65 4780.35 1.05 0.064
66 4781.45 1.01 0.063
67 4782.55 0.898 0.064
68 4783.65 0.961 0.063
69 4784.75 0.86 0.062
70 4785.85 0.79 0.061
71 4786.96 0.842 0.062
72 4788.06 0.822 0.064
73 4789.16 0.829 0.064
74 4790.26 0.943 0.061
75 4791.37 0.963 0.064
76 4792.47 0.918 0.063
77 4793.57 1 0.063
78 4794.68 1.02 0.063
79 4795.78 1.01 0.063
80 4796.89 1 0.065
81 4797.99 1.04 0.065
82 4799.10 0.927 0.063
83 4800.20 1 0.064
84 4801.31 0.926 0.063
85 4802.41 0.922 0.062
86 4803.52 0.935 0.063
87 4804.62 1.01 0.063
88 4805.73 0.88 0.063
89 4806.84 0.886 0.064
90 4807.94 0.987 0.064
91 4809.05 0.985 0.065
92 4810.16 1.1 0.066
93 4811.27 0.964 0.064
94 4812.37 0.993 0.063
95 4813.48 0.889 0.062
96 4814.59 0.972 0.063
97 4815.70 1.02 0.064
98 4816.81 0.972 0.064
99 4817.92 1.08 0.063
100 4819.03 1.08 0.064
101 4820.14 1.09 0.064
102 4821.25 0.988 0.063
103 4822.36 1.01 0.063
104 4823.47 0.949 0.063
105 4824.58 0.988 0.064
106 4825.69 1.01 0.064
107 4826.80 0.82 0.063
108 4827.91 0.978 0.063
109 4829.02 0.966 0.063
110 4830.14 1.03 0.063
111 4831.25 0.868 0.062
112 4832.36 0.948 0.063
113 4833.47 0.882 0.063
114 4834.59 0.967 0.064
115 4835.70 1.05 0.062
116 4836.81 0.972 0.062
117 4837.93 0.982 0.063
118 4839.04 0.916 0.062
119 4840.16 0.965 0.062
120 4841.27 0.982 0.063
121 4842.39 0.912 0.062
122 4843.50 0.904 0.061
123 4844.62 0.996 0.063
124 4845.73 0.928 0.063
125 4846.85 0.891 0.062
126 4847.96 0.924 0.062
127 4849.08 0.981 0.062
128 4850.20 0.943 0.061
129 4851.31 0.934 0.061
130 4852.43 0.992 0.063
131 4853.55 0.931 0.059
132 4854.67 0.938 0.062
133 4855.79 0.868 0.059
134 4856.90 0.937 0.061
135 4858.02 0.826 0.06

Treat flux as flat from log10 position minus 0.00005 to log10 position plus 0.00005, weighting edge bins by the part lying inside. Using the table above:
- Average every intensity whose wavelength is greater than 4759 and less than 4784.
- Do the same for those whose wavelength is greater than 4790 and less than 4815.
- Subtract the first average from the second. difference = 0.026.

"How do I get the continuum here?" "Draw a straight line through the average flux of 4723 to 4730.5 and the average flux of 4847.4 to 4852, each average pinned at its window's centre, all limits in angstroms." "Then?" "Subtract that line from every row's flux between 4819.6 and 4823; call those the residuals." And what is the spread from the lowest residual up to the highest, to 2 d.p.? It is 0.10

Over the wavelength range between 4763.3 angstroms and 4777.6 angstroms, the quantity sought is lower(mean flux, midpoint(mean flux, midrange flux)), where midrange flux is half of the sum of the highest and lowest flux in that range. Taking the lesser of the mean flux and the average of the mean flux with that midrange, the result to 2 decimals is 0.94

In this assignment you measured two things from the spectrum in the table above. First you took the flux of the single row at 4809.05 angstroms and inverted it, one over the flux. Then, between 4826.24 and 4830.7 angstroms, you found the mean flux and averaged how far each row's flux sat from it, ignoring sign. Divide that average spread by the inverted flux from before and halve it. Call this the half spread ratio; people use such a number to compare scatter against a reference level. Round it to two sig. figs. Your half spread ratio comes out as 0.032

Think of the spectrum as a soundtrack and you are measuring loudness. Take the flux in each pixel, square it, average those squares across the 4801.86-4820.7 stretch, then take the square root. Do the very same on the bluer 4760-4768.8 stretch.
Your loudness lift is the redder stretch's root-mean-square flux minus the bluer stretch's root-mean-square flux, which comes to 0.120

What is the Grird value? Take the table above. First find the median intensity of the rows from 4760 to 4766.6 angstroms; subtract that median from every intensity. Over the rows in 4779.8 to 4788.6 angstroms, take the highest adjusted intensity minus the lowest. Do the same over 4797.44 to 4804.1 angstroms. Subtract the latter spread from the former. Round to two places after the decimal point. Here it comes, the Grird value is 0.14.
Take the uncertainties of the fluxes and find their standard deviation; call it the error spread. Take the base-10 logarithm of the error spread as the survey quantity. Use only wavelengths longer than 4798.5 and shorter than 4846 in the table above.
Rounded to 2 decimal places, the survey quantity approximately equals -3.04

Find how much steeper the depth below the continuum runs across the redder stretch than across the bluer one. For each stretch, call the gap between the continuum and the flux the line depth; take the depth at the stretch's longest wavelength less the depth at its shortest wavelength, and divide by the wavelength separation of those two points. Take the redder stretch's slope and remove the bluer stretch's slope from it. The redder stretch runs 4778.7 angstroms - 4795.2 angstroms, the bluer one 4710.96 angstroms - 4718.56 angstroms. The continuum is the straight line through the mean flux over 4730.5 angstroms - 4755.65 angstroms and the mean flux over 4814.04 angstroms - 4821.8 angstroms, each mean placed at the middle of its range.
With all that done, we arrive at 0.024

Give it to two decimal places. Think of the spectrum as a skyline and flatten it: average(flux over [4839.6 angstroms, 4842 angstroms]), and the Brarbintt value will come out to 0.97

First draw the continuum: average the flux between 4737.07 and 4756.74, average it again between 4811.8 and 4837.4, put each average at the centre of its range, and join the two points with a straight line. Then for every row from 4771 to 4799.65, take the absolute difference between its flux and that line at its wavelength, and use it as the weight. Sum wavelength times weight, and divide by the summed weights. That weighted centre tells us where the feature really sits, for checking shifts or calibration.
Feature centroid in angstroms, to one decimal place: 4785.4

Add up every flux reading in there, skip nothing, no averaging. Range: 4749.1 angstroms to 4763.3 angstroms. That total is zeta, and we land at 12.4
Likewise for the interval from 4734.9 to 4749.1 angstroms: 12.3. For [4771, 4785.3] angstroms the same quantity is 12.7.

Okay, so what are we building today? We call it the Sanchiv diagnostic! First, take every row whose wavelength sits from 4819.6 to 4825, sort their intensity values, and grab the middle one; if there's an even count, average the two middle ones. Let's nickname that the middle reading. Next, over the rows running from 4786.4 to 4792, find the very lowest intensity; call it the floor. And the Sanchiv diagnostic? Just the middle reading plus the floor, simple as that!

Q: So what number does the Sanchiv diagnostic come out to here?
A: 1.81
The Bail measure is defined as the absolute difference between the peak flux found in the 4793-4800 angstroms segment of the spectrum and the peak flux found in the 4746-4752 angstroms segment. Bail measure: 0.010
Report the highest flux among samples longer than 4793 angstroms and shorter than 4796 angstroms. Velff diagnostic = 1.02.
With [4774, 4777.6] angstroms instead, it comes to 1.12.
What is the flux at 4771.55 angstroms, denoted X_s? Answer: 0.937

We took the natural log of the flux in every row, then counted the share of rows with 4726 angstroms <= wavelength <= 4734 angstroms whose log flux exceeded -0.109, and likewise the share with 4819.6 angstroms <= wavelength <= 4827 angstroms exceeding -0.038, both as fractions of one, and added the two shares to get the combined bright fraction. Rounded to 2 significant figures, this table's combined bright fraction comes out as 1.0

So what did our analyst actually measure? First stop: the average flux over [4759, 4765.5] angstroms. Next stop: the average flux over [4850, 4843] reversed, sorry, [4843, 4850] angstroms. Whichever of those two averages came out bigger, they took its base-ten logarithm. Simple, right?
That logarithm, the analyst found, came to -0.028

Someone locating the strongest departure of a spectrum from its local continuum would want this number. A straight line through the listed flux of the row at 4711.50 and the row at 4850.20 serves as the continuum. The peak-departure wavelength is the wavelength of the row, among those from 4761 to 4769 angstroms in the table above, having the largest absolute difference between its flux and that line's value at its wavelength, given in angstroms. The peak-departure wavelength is 4763.87 angstroms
